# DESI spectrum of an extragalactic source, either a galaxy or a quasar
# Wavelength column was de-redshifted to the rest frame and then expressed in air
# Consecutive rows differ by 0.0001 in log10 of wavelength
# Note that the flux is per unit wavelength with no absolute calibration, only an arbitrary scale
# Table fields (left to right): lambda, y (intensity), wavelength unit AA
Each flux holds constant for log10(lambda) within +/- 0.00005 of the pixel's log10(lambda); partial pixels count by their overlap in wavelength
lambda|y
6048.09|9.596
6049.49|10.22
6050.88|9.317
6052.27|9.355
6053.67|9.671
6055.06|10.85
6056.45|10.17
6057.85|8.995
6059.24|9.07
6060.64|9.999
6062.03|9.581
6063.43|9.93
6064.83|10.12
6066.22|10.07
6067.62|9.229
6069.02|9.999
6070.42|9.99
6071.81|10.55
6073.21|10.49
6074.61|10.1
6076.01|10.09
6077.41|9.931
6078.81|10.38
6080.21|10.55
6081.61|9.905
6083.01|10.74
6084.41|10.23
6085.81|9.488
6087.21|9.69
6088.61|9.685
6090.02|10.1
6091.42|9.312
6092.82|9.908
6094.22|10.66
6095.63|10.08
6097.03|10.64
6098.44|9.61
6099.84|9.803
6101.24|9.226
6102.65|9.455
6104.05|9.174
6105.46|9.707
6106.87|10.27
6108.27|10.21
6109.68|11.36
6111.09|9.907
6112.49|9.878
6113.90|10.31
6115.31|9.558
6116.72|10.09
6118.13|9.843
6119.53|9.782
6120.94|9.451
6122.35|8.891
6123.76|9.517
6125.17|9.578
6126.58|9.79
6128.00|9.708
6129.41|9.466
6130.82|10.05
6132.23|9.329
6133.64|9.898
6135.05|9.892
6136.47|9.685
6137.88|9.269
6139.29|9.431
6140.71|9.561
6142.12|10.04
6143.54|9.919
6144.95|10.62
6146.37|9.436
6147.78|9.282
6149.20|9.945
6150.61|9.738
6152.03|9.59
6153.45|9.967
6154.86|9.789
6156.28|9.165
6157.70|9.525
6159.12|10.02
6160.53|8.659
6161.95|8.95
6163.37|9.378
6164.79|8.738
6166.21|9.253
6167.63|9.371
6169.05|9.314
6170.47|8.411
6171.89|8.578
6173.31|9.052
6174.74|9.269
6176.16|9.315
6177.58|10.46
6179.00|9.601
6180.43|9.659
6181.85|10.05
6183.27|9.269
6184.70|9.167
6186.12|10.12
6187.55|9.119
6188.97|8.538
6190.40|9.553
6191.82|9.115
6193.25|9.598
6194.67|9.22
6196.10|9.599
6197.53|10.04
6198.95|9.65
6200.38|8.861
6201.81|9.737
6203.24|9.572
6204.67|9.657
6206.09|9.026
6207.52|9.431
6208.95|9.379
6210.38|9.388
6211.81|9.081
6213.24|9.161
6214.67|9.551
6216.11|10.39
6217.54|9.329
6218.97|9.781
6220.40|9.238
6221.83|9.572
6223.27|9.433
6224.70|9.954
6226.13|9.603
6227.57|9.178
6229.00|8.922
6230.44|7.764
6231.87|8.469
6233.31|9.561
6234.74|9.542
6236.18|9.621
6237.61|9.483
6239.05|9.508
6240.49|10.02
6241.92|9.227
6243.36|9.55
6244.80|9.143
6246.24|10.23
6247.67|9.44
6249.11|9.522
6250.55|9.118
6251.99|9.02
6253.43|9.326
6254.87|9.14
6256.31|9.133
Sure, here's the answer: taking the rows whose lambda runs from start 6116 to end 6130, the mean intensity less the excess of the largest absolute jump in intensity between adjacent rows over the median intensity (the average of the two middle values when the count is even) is 18.6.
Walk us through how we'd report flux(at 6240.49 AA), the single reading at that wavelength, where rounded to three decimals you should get 10.020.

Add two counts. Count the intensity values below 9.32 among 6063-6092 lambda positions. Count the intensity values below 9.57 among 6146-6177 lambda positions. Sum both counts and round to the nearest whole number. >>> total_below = 18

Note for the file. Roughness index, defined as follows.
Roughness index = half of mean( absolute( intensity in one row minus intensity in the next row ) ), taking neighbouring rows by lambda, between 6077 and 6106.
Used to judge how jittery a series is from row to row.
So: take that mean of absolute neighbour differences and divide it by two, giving 0.252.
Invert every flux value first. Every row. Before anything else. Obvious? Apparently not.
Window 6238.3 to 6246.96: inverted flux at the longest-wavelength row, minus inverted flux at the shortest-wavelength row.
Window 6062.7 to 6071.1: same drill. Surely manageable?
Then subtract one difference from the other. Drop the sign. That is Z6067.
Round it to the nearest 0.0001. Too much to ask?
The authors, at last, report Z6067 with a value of 0.0068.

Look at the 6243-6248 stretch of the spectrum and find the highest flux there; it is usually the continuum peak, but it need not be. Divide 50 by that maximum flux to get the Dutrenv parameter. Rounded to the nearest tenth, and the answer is 4.9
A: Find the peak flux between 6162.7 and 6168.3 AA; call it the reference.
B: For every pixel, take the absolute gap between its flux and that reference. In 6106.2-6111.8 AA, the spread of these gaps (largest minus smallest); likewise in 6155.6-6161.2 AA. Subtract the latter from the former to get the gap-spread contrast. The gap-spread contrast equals 0.9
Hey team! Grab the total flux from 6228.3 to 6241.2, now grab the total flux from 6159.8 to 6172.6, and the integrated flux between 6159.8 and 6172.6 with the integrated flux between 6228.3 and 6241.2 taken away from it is -4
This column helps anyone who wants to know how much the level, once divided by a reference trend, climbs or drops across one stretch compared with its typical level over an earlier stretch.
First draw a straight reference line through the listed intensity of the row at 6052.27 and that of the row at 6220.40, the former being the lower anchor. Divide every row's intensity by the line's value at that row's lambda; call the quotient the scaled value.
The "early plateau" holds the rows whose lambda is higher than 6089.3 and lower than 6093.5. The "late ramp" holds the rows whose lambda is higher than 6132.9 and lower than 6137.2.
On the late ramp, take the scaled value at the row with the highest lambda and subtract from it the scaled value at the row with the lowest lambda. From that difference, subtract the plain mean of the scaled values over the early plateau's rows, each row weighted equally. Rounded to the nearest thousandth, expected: -1.070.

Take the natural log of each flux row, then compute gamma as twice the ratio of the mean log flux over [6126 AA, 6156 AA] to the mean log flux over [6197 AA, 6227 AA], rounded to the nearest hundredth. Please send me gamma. 2.02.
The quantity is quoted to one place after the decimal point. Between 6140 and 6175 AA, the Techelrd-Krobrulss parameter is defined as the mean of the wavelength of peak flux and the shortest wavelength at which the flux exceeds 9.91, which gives 6143.5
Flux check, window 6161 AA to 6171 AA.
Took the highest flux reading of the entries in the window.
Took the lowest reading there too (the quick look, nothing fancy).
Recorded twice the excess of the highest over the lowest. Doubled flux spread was 1.9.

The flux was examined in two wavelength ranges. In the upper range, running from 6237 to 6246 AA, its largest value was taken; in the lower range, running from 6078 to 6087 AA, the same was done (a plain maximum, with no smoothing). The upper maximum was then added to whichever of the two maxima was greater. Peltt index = 20.8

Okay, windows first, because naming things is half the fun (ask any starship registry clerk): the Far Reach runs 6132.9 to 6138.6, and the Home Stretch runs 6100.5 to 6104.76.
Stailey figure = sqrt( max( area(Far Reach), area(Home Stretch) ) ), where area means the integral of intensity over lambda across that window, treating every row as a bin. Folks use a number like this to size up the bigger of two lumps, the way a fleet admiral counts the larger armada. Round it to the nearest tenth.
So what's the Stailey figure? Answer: 7.4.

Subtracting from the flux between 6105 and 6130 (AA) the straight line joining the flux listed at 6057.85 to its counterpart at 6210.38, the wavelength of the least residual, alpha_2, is 6122.35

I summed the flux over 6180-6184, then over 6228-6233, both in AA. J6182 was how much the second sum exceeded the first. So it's -3.8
